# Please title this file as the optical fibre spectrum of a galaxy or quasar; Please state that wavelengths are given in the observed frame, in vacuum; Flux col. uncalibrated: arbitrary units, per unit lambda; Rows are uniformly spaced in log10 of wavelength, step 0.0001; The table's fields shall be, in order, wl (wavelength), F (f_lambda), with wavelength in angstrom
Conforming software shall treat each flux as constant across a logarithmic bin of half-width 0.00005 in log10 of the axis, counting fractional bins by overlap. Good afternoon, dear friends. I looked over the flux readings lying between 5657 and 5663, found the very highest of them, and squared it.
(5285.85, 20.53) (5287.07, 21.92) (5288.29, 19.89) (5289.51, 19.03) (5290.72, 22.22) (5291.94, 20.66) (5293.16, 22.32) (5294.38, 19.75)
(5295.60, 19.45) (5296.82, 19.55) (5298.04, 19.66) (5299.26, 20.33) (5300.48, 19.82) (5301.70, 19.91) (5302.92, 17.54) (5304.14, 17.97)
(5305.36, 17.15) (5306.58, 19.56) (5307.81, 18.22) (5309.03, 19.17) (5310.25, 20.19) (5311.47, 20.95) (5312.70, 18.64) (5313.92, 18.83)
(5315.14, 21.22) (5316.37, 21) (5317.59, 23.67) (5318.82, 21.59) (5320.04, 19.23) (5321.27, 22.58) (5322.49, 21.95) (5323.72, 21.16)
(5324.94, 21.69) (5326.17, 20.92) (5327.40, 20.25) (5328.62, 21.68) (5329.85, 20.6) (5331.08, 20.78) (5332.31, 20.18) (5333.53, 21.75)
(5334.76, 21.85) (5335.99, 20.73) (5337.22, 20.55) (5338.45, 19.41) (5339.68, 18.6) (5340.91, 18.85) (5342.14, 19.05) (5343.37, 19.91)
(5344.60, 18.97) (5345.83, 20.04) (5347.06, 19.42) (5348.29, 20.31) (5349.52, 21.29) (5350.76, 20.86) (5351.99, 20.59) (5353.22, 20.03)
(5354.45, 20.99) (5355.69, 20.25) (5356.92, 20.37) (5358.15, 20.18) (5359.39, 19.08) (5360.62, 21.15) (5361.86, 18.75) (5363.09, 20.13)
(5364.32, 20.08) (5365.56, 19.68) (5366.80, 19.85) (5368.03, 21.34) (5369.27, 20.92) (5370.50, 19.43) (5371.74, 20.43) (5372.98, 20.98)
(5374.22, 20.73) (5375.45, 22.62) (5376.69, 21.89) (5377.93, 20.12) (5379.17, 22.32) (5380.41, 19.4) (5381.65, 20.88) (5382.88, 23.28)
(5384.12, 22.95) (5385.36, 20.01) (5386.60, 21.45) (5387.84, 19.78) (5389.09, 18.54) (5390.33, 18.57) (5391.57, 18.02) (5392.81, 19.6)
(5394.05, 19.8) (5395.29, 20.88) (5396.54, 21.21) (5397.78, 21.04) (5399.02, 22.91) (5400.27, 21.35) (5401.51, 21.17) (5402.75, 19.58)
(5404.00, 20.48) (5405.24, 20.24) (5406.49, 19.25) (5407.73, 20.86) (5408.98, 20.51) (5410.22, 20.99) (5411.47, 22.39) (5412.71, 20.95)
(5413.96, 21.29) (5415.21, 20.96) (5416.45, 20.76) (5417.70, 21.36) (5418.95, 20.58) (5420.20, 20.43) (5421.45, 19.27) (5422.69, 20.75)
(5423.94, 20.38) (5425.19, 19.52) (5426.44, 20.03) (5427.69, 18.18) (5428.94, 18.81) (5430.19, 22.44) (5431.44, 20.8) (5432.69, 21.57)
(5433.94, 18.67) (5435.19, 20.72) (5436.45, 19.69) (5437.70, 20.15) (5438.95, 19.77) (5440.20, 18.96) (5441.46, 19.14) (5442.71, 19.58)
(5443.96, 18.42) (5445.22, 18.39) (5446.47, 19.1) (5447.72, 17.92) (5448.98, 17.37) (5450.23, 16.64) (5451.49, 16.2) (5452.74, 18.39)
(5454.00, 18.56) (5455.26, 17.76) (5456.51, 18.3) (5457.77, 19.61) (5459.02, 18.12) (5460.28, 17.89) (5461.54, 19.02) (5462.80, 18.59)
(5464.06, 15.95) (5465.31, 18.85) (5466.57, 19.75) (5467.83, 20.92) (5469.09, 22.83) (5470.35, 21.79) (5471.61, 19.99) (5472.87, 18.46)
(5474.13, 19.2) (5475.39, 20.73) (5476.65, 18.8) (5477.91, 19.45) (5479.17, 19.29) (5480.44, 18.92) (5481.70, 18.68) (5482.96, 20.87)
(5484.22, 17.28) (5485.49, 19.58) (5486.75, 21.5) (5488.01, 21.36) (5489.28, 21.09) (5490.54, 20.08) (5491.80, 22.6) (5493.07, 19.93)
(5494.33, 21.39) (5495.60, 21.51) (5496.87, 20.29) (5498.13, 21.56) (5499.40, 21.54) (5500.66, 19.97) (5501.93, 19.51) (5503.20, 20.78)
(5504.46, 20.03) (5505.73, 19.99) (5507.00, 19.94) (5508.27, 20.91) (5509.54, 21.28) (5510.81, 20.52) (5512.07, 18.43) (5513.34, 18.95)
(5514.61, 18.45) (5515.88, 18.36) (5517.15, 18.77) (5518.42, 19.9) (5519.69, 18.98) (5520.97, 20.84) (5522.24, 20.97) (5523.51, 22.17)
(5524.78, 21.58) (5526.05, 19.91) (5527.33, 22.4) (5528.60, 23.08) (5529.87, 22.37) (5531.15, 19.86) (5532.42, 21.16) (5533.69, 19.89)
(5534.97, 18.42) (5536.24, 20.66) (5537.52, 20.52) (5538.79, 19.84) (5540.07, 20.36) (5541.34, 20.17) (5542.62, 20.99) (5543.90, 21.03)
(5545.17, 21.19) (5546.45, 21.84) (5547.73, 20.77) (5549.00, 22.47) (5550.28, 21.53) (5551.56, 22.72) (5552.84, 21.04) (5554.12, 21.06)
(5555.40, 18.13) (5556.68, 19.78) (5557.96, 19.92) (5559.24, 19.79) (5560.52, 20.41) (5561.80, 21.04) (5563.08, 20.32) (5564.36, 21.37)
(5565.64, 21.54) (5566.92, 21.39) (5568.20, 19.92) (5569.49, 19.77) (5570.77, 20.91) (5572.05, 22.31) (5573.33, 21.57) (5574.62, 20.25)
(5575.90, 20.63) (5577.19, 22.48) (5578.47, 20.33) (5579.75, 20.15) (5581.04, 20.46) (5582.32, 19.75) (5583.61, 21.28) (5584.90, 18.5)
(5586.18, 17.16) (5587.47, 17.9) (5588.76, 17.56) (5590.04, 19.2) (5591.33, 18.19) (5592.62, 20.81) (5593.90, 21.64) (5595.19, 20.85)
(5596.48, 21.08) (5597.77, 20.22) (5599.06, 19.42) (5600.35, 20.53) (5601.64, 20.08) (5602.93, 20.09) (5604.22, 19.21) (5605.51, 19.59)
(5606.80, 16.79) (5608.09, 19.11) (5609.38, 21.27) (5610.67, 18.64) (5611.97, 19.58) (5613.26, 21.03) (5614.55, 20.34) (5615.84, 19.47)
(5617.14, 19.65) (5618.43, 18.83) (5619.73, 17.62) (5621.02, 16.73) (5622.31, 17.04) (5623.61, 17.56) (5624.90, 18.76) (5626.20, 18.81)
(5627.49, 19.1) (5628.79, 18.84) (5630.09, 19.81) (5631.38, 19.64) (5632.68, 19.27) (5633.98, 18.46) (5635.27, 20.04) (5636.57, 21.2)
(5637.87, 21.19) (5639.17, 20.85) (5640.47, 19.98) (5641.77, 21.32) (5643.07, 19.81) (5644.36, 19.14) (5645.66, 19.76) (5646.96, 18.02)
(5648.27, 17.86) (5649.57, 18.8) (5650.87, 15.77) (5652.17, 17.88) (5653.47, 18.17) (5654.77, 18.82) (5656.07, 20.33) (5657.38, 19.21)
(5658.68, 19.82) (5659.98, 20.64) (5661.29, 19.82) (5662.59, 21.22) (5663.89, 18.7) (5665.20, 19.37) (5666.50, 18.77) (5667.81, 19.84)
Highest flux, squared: 450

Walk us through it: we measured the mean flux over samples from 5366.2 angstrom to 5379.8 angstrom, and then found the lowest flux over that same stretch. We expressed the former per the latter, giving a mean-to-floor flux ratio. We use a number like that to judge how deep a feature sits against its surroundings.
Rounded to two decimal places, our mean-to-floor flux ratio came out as 1.08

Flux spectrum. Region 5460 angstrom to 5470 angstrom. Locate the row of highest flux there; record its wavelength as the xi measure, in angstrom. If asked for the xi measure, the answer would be 5469.09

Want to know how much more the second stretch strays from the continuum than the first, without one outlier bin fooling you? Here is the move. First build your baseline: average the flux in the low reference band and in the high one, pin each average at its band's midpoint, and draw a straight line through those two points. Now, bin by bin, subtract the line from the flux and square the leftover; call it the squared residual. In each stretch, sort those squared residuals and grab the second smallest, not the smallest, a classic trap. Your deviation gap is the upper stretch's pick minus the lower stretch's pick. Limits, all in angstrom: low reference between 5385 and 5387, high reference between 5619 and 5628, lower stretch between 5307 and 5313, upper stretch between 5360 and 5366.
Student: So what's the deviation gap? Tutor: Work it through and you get -1.3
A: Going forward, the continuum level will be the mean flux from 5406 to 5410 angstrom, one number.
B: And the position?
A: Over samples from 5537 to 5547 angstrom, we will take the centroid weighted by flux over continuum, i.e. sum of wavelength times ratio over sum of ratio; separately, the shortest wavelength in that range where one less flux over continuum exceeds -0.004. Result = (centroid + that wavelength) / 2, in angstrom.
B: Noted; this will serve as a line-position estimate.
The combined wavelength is 5540.4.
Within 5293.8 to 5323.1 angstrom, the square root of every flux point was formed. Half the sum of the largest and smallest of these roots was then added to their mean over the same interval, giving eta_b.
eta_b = 8.96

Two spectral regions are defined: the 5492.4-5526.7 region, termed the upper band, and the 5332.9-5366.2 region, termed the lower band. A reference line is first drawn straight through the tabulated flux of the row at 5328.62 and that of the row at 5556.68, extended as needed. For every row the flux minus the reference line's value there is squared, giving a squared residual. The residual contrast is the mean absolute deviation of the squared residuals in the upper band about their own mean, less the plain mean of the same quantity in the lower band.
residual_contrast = -1.8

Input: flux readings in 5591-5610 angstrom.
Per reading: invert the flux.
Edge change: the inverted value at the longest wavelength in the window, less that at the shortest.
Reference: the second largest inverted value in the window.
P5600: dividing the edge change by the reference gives -0.14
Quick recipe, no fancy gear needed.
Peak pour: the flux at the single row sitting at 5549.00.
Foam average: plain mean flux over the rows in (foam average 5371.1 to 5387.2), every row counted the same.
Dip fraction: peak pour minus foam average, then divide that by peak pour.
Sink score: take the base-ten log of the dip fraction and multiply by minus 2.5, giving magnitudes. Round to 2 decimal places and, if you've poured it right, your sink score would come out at 3.22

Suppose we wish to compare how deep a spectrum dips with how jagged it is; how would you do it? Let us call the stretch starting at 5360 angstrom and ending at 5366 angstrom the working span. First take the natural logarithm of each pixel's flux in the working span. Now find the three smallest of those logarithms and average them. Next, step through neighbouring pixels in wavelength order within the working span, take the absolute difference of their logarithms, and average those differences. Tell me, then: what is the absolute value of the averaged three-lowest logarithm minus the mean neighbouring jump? 2.92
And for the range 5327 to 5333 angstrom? 2.97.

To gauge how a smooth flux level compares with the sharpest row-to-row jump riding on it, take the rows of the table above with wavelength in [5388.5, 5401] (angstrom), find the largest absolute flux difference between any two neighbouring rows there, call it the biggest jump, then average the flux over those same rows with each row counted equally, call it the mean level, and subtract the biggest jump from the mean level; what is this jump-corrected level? 18.3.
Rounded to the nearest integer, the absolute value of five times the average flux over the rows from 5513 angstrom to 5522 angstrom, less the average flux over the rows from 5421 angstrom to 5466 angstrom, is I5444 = 77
